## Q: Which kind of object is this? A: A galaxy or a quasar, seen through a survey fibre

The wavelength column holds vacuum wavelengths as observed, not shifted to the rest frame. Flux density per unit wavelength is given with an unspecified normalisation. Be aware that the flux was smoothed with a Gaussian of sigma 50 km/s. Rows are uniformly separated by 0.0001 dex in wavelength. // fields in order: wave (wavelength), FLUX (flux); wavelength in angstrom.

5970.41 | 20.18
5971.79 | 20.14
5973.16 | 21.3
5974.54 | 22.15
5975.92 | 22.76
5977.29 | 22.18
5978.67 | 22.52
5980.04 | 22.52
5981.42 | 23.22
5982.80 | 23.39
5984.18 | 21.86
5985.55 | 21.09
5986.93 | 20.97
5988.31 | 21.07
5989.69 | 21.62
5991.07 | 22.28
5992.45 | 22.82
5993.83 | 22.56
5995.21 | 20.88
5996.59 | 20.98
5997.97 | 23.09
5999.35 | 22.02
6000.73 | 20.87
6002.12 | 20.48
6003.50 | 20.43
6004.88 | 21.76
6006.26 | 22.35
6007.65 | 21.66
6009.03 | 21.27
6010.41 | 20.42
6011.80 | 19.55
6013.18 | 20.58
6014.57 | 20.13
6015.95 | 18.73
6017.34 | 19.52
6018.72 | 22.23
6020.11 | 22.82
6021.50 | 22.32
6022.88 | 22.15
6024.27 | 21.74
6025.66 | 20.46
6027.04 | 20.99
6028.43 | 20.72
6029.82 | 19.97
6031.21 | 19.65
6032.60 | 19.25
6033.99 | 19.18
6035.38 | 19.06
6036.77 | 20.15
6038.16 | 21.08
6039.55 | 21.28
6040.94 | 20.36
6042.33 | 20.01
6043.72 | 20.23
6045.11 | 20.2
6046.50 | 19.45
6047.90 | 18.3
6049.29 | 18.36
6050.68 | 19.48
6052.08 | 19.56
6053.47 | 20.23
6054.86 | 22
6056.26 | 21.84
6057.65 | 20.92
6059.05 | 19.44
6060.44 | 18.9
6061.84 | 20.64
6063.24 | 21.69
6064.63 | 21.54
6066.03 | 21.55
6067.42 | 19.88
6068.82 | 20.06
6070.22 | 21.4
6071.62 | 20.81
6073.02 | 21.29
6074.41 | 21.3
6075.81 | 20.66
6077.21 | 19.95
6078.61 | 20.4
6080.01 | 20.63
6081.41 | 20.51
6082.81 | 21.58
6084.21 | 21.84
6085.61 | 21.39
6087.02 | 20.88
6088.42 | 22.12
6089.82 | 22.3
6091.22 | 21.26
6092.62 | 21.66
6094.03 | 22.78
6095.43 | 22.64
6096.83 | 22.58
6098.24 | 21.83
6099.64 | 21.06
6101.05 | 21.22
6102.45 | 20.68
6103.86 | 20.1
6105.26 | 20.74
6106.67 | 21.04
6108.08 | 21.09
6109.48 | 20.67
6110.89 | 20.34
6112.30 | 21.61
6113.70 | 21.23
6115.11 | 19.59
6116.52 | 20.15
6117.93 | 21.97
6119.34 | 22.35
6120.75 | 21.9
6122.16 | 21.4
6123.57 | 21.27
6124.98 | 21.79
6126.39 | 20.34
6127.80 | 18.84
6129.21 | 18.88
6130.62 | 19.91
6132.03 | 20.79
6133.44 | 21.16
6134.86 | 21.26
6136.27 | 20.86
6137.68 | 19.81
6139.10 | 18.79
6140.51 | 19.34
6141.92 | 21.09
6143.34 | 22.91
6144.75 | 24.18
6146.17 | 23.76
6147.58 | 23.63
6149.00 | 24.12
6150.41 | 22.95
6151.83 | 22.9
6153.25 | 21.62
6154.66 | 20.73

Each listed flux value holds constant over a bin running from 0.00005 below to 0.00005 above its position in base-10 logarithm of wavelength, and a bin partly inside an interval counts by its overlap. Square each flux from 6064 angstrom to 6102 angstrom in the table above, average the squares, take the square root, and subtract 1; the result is 20.3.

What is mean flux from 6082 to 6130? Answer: 21.2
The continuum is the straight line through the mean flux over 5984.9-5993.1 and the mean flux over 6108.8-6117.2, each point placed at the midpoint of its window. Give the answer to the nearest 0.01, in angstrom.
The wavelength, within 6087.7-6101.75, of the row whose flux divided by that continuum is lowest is 6099.64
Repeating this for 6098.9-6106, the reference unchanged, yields 6103.86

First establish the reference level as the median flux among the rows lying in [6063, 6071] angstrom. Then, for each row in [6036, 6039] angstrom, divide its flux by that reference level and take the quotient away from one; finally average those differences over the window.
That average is 0.040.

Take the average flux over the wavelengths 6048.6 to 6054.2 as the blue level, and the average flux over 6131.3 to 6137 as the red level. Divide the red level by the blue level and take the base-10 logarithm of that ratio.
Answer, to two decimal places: 0.03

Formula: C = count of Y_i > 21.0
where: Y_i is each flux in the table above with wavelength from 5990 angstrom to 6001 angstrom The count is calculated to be 5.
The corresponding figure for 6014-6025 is 5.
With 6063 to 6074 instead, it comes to 5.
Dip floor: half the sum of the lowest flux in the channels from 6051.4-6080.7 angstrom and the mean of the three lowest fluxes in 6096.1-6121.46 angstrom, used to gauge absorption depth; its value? 19.4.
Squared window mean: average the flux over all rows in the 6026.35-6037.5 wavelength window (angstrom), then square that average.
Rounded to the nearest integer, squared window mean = 395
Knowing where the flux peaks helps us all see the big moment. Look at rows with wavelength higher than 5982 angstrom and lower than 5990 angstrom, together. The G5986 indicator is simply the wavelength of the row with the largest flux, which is 5982.80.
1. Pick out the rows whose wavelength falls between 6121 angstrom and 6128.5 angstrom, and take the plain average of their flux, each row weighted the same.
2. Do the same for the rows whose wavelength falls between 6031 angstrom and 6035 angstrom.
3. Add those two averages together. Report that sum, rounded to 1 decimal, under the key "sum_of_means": 40.1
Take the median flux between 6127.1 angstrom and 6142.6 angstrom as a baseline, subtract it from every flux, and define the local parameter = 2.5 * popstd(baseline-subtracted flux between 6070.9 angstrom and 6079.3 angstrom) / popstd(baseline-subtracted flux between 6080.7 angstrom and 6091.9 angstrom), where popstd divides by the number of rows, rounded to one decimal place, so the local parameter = 2.1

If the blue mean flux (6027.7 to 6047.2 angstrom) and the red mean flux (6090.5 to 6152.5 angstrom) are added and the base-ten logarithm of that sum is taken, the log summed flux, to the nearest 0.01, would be 1.62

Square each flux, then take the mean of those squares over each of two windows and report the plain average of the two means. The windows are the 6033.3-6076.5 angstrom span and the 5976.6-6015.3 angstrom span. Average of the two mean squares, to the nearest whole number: 441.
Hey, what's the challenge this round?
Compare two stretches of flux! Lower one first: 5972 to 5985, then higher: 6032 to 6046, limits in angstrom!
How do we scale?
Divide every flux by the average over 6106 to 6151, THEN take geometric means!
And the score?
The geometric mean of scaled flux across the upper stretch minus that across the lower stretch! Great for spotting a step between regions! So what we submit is -0.11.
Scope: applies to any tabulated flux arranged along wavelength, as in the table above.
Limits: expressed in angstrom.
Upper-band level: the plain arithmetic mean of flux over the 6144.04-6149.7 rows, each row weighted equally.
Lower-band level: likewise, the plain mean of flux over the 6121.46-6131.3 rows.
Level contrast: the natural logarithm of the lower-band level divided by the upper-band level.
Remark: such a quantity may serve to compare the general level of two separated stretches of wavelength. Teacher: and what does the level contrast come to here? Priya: -0.16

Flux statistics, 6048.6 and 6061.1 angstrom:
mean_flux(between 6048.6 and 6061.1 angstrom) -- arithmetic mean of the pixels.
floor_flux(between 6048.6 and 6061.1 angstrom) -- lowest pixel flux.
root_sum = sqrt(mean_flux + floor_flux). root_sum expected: 6.20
